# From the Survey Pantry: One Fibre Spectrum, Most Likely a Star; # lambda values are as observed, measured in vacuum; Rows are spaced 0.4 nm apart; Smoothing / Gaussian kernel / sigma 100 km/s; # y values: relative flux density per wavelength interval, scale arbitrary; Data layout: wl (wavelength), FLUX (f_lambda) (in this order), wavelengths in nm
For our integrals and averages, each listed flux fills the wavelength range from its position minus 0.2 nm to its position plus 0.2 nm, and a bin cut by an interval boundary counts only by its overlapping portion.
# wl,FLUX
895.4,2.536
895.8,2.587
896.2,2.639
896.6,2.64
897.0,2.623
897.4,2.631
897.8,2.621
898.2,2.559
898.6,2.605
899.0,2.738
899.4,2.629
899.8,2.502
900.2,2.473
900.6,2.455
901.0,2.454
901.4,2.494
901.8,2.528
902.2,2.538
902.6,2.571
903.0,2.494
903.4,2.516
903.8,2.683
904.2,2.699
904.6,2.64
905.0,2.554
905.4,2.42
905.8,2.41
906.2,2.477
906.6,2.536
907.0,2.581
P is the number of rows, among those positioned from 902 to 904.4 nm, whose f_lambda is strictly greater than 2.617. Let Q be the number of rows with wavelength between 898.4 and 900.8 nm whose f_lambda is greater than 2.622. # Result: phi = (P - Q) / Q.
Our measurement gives 0.00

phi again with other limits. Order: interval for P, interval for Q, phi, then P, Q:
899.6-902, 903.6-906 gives -1.00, 0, 3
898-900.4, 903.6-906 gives -0.33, 2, 3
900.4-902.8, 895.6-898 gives -1.00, 0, 4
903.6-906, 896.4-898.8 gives 0.00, 3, 3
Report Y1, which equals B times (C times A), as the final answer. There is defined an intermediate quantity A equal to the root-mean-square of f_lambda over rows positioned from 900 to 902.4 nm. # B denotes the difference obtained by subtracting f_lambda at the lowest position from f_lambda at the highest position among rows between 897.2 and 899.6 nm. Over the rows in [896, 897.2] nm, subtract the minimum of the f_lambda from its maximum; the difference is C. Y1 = 0.000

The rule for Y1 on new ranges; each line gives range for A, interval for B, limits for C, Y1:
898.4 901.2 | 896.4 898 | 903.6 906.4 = -0.014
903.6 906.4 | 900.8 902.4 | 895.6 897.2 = 0.011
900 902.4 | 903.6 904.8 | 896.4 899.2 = -0.019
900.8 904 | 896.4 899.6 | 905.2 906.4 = -0.002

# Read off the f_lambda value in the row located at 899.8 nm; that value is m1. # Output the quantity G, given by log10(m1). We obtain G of 0.398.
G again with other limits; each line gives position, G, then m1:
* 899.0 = 0.437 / 2.738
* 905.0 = 0.407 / 2.554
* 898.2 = 0.408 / 2.559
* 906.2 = 0.394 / 2.477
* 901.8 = 0.403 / 2.528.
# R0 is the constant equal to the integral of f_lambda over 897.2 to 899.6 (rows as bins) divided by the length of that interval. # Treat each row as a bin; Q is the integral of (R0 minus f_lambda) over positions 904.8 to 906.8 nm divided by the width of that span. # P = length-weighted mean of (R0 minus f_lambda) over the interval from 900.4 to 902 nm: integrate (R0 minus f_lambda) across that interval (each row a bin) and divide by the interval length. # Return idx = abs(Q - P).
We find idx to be 0.003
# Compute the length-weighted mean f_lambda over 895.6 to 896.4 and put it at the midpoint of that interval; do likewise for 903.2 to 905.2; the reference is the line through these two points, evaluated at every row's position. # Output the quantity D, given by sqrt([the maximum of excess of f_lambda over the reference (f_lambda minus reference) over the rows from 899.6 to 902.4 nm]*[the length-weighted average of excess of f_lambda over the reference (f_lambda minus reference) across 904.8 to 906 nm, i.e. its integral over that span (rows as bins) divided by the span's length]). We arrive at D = 0.11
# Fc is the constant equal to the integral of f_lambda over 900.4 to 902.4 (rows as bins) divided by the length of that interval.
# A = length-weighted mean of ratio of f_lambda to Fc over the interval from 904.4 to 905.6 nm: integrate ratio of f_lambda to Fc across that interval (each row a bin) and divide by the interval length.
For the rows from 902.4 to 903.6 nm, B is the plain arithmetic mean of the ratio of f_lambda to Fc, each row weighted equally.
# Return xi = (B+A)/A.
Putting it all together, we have 2.00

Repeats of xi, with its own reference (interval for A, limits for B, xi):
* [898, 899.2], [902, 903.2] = 1.96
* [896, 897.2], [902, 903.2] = 1.96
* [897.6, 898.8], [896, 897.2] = 2.02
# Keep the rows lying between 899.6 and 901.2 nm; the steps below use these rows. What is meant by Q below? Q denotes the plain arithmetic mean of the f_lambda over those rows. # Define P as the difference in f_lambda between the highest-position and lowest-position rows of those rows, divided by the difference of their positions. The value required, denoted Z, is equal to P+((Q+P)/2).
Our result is 1.18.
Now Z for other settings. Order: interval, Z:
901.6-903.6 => 1.25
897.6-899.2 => 1.46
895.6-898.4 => 1.29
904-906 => 1.00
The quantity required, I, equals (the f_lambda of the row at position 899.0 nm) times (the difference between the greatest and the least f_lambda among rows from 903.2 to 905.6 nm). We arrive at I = 0.76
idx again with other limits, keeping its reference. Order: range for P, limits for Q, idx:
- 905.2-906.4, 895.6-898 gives 0.188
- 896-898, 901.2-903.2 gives 0.106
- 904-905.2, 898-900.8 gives 0.065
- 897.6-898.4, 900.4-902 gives 0.107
